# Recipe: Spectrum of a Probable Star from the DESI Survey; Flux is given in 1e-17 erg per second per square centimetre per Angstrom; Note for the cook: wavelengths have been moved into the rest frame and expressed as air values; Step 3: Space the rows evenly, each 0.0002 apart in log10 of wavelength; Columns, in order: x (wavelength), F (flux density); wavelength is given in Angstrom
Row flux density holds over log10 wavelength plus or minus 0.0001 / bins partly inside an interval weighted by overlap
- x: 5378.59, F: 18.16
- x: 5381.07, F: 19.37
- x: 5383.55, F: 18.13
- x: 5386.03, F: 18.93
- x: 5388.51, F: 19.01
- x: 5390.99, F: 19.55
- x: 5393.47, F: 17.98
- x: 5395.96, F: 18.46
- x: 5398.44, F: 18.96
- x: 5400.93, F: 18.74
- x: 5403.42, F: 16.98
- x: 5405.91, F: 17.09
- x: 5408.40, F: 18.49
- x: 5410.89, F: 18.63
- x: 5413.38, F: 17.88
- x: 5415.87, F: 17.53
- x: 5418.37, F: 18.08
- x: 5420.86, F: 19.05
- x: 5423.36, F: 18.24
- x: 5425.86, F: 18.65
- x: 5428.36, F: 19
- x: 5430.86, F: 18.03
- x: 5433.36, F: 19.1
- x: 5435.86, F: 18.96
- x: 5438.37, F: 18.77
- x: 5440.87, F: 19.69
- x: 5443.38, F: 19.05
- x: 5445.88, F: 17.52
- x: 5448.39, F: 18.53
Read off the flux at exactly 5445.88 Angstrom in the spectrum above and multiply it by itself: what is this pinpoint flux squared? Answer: 307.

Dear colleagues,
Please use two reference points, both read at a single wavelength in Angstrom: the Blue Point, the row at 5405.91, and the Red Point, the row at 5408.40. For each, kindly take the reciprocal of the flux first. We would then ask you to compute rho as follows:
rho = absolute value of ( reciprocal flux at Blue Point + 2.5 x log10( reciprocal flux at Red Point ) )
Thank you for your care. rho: 3.109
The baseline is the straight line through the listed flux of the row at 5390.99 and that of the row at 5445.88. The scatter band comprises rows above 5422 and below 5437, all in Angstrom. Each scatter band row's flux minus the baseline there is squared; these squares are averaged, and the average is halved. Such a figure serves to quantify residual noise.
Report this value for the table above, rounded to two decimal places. 0.27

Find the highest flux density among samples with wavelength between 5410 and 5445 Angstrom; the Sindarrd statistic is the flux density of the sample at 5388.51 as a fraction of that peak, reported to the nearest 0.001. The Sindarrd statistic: 0.965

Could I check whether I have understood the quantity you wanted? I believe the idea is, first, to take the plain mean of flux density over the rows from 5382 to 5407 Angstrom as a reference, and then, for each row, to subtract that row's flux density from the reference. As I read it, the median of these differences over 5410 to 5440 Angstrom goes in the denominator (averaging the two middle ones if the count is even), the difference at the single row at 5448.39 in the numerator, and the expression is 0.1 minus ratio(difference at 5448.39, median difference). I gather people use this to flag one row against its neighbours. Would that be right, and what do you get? 0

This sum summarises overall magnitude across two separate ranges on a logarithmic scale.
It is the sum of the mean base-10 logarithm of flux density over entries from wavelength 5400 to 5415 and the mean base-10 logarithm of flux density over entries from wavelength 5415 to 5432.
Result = 2.518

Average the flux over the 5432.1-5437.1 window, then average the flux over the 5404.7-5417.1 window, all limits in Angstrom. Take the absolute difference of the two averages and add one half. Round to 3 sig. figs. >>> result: 1.61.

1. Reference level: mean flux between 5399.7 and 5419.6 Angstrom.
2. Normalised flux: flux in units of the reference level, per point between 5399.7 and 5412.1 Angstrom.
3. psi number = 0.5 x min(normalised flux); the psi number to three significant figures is 0.474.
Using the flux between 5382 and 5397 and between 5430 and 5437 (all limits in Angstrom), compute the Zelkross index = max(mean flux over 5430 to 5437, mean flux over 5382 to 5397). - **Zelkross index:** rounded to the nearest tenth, 18.7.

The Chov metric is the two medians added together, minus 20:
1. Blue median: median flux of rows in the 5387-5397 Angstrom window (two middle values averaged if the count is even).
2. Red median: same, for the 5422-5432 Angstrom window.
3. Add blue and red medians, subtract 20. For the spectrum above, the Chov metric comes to 17.2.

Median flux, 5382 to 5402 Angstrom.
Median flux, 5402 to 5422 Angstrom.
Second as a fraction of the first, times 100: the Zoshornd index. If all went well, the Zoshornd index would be 95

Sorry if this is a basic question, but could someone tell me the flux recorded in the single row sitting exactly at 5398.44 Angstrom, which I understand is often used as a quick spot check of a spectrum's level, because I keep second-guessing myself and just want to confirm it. 18.96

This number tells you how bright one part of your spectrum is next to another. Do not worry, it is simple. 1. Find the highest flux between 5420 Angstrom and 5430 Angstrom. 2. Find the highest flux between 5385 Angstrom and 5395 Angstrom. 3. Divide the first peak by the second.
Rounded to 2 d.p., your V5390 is 0.97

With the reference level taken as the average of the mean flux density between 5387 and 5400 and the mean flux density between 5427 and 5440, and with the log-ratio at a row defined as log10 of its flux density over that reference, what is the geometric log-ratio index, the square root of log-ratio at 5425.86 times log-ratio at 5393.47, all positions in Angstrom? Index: 0.008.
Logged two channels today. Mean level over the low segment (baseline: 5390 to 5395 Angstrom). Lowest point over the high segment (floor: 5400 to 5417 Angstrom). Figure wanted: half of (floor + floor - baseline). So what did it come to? 7.6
